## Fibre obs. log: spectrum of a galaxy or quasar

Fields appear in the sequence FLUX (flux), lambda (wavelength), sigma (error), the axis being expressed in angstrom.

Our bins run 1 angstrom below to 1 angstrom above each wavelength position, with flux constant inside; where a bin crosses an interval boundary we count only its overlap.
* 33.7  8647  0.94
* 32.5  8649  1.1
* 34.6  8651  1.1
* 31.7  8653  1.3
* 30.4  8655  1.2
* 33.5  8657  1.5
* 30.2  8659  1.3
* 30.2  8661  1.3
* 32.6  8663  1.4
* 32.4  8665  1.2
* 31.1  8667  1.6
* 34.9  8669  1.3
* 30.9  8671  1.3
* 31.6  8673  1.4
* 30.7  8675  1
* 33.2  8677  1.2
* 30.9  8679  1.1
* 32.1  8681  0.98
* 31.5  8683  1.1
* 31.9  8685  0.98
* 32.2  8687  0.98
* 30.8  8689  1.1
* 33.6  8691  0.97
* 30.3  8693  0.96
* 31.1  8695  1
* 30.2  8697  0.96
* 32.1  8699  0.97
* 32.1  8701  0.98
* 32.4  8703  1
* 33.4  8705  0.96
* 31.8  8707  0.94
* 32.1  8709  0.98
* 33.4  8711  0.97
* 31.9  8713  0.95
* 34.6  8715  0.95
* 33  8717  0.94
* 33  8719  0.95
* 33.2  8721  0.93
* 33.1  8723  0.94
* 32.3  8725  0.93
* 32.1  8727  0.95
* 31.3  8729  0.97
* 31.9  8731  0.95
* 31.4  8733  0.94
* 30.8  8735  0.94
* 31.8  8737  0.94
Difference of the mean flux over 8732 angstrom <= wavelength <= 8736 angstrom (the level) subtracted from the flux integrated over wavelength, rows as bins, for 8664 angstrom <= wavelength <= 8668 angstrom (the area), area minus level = 95.9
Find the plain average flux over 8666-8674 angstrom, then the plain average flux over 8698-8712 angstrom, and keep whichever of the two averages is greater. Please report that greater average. 32.5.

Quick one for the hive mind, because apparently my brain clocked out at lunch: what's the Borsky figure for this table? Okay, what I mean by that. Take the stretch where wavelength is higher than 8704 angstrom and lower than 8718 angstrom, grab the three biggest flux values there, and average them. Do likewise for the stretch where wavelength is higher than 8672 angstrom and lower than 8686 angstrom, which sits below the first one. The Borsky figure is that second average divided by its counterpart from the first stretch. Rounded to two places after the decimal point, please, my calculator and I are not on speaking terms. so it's 0.96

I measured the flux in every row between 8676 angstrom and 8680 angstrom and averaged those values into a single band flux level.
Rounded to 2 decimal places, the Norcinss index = 32.05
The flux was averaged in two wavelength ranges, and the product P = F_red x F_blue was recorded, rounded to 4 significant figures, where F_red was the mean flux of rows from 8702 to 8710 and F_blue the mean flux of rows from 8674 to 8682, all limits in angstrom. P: 1029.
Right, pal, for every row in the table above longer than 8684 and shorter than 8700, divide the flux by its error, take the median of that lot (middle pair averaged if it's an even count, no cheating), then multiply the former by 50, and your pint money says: 1603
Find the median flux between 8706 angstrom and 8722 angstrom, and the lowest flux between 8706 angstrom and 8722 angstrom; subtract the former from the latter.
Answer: -1.2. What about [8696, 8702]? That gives -1.9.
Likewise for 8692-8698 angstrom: -0.1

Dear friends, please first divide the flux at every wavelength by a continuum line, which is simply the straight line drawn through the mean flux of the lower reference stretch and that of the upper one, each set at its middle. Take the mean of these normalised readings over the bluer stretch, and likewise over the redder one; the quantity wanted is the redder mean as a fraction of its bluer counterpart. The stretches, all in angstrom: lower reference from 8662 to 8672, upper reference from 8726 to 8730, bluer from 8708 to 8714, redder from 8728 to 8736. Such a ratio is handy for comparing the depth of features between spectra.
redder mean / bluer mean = 0.97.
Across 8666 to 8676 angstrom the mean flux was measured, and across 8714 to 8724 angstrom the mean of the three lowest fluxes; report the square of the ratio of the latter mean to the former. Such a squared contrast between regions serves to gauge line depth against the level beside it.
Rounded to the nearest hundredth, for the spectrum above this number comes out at 1.08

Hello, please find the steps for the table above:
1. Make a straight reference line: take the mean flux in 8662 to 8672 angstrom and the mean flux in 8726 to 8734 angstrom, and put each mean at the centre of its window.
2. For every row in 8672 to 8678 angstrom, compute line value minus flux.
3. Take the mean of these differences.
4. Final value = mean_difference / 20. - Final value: 0.023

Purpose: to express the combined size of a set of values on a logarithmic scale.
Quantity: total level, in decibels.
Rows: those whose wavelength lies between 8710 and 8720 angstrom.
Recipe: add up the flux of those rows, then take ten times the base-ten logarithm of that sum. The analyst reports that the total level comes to 22.20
